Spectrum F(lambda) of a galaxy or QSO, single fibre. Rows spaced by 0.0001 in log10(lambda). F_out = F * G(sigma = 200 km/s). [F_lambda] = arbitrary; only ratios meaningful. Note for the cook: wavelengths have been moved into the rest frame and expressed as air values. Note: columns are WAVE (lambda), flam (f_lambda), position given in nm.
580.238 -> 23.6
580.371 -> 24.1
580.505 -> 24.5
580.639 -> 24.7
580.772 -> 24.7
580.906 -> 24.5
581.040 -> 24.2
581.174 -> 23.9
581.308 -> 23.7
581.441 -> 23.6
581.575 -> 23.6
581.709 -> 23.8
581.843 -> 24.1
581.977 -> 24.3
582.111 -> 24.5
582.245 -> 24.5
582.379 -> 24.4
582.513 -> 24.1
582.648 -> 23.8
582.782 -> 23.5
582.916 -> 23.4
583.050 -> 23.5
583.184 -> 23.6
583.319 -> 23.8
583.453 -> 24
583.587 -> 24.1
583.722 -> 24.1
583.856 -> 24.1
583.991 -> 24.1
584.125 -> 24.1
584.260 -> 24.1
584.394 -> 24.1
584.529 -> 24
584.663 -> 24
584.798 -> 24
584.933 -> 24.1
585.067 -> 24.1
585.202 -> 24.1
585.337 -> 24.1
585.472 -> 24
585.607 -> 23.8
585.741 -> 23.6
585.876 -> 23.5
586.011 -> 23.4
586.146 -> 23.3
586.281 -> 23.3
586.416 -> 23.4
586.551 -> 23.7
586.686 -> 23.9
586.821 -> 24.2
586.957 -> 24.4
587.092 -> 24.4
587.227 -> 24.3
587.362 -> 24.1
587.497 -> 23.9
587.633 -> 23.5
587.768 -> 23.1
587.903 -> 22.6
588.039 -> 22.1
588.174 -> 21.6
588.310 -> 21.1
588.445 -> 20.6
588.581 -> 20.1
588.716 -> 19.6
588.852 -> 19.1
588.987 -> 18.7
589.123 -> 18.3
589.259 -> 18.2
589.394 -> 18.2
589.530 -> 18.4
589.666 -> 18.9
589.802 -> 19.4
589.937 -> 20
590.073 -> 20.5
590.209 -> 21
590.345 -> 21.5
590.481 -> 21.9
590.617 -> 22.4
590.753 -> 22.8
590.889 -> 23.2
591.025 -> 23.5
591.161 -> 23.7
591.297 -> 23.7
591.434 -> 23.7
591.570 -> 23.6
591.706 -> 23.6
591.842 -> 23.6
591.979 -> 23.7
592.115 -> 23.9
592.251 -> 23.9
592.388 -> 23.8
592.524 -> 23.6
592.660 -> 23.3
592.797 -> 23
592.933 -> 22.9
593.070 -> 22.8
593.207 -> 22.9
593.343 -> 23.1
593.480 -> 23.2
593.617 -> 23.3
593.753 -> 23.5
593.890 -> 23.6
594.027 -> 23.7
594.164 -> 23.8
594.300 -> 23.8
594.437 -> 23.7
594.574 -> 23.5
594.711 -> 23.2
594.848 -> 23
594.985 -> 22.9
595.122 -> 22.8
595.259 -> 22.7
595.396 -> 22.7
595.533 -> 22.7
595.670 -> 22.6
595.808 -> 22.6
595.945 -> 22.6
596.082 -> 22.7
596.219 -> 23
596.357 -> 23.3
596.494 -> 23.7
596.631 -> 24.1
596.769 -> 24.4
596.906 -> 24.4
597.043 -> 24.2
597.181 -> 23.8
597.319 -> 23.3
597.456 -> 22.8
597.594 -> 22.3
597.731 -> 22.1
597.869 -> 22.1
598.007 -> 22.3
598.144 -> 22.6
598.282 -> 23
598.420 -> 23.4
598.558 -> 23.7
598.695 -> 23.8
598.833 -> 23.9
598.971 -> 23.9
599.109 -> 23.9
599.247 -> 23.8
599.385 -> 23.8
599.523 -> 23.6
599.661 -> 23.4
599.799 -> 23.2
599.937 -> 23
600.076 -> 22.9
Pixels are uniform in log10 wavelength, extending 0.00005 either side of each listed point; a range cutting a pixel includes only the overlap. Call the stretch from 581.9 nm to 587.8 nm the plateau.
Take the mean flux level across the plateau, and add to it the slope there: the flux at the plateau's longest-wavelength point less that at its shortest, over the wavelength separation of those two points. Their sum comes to 23.7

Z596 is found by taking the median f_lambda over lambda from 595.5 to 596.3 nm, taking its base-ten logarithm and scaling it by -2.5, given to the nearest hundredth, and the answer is -3.39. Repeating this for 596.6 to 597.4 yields -3.46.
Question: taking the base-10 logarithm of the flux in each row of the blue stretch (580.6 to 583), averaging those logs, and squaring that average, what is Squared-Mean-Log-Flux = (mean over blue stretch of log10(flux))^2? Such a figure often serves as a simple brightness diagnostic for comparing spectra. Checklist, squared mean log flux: 1.91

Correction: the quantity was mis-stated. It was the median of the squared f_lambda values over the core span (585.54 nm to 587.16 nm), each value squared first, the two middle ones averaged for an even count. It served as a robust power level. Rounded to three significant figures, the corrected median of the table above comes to 559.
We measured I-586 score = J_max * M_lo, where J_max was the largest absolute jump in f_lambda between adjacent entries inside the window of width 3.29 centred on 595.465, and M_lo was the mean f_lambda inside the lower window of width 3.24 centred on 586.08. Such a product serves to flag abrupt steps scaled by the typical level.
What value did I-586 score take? 9.6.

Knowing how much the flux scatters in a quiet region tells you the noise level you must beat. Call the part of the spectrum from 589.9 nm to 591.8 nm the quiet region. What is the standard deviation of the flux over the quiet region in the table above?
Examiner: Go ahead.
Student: 1.3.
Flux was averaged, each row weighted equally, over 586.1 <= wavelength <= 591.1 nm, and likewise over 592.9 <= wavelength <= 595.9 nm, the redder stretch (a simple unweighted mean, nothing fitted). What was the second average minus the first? 1.43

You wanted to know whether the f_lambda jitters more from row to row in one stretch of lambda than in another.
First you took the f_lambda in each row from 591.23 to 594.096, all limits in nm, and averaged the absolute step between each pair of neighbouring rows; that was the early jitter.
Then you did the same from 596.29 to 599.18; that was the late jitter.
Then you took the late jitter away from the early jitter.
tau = -0.14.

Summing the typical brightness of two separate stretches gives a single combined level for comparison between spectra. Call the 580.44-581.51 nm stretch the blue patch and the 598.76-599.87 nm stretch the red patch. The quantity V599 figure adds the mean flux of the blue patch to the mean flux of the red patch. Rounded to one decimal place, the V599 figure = 47.9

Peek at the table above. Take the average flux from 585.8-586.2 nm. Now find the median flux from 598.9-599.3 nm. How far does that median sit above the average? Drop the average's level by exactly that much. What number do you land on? 22.9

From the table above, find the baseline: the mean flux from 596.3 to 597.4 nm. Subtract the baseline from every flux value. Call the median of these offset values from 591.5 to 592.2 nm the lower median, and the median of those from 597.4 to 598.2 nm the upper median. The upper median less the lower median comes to -1.3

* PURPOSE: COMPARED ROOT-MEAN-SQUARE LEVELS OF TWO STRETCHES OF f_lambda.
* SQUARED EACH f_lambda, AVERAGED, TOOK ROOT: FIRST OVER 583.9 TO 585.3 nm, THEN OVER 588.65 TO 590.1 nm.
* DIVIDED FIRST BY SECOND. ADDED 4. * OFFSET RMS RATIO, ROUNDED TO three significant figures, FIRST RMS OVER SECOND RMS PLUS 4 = 5.26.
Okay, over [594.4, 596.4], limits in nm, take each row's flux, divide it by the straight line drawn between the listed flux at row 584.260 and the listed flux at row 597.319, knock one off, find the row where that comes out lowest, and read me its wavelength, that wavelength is 595.670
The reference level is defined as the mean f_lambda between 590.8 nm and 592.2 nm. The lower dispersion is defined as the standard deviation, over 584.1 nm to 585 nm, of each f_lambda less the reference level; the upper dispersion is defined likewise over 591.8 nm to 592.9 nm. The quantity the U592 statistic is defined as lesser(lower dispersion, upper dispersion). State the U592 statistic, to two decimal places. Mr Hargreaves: 0.05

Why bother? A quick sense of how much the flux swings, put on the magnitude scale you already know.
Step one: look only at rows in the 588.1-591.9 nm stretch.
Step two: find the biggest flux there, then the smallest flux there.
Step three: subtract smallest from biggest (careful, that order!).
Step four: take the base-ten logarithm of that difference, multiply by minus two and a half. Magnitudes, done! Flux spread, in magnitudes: -1.9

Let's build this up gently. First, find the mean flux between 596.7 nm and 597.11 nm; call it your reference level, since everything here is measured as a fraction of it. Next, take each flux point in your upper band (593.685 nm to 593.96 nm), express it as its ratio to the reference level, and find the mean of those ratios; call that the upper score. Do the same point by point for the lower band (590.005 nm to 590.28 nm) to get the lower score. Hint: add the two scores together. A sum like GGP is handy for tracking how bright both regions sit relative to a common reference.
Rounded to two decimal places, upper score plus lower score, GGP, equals 1.82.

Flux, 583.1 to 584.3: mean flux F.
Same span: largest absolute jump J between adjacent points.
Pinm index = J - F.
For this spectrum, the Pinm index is -23.8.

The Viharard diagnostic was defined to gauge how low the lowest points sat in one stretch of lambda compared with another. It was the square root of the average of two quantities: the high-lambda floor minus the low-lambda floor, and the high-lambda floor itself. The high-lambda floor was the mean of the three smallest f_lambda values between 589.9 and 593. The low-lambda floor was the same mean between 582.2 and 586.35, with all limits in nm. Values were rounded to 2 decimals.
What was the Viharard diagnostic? 2.97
